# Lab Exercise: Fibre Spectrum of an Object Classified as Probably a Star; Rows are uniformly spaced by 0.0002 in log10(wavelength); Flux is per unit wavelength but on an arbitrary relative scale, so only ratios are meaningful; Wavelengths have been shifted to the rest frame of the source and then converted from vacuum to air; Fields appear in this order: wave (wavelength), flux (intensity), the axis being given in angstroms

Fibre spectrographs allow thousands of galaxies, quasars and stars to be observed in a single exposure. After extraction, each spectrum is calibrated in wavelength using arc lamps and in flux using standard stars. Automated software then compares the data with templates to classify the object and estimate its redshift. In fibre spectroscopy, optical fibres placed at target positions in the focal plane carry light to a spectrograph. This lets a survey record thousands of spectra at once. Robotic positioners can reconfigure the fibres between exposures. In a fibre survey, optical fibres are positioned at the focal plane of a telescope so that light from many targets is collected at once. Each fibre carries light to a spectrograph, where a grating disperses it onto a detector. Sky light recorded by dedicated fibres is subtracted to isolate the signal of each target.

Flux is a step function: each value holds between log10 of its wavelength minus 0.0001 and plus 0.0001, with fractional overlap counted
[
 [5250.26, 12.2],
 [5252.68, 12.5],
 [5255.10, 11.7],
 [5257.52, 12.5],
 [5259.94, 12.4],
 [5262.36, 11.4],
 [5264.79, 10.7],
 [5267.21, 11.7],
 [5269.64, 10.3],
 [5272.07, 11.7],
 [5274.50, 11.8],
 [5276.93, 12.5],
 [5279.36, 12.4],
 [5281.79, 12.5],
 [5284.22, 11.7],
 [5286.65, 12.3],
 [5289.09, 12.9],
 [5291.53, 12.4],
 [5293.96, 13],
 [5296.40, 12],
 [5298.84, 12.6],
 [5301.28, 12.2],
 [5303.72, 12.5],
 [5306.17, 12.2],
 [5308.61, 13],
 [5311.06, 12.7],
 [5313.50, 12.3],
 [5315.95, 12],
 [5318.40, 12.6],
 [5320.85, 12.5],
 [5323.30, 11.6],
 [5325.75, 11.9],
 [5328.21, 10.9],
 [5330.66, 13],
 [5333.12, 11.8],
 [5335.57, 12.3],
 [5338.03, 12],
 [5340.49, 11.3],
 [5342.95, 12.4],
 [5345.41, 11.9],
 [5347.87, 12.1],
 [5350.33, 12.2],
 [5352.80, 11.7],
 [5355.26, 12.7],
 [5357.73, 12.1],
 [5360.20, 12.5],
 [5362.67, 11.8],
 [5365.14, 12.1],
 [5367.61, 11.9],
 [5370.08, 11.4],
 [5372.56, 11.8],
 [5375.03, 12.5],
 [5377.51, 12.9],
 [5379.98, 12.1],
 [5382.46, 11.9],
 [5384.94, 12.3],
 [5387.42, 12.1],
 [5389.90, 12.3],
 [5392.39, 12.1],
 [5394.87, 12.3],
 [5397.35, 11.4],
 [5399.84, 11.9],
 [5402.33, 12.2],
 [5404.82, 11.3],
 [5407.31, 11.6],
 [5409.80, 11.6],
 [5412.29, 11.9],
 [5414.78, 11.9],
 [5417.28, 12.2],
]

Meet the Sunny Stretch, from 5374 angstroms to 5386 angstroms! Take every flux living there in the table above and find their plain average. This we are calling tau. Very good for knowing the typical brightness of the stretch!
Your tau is 12.34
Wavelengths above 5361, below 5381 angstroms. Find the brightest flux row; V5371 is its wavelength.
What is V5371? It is 5377.51 angstroms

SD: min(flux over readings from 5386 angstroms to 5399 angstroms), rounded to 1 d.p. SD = 11.4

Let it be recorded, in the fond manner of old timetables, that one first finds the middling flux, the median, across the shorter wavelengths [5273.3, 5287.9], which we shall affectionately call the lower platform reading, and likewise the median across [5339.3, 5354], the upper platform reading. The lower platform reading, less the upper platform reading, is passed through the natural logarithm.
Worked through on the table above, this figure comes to -1.0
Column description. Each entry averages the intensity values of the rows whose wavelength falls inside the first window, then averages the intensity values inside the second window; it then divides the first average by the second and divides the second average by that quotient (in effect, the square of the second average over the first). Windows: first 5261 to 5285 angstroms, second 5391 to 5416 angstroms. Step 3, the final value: 11.97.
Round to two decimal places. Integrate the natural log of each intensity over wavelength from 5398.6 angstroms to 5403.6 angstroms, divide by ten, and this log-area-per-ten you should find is 1.24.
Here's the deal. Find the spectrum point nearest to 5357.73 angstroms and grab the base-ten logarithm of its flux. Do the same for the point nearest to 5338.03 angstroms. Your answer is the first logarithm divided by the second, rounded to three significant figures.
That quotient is 1.00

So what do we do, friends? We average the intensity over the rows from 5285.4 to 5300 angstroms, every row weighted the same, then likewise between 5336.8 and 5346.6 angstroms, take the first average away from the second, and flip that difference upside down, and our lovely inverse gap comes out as -1.6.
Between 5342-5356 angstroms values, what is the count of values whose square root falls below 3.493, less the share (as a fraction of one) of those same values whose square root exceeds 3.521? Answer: 3.7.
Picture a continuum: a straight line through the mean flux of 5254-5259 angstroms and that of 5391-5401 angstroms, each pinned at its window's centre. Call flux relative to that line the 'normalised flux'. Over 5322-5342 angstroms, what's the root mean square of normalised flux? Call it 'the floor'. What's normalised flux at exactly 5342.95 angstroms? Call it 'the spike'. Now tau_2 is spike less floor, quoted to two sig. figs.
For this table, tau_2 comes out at 0.046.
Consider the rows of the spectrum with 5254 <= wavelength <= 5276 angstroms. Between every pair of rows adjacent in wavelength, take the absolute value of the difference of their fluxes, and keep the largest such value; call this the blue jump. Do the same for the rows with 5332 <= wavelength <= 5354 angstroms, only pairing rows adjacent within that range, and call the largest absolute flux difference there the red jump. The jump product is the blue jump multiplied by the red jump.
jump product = 1.5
